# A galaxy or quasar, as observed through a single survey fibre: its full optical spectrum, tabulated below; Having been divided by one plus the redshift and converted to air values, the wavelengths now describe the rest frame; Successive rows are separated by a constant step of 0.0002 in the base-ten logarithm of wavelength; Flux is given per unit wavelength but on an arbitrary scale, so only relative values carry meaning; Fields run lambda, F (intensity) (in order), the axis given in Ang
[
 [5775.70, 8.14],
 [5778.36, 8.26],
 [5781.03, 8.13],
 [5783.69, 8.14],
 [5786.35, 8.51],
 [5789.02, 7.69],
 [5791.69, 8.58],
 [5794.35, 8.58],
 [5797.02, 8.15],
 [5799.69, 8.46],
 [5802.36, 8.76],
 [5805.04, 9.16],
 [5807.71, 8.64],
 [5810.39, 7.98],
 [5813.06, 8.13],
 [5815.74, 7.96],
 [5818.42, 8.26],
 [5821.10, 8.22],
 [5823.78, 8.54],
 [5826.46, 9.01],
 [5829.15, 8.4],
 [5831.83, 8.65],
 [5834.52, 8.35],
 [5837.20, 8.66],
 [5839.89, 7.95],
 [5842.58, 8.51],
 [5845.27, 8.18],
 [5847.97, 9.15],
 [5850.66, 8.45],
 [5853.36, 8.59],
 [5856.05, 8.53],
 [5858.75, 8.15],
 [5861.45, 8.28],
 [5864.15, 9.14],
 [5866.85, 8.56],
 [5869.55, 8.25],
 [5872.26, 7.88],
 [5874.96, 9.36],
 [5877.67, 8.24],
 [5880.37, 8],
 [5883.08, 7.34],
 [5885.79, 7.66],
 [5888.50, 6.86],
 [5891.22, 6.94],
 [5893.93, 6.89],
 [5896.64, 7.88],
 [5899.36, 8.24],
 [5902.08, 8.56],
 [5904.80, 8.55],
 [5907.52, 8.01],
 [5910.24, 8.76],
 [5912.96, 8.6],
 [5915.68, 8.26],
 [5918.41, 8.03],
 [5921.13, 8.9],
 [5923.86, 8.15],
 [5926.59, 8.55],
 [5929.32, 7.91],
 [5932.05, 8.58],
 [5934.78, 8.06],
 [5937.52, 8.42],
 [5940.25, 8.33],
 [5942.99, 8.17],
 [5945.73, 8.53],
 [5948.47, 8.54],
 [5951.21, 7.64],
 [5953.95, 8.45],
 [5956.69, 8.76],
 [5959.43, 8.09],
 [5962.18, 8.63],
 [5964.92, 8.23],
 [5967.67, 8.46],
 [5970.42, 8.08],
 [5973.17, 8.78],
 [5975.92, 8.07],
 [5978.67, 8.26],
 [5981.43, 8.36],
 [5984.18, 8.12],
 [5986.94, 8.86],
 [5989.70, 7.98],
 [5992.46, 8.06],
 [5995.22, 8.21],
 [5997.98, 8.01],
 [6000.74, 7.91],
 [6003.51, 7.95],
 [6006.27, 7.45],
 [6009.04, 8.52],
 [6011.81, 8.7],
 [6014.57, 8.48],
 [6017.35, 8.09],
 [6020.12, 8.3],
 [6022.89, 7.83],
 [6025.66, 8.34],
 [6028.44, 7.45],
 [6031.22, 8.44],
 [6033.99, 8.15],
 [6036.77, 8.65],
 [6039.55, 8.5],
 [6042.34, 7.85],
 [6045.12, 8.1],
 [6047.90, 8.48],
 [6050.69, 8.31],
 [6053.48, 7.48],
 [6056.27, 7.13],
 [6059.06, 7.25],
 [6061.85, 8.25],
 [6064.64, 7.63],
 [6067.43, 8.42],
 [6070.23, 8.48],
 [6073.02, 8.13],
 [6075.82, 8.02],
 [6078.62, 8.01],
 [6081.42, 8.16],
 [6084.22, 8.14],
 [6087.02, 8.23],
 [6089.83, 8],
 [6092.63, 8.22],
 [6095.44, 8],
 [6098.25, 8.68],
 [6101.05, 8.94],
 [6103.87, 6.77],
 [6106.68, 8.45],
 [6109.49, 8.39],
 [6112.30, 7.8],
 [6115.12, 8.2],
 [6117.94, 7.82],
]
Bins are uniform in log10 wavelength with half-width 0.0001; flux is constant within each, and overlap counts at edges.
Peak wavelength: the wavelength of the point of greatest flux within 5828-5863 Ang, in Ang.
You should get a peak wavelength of 5847.97 Ang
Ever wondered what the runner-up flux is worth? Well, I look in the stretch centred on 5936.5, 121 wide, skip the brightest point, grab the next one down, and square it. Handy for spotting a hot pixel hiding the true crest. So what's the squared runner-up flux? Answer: 78.5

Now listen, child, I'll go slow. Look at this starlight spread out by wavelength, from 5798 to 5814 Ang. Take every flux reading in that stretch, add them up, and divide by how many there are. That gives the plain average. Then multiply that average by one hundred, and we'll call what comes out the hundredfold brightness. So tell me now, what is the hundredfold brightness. 852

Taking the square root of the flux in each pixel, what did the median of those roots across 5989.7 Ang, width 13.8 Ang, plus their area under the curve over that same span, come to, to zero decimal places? 42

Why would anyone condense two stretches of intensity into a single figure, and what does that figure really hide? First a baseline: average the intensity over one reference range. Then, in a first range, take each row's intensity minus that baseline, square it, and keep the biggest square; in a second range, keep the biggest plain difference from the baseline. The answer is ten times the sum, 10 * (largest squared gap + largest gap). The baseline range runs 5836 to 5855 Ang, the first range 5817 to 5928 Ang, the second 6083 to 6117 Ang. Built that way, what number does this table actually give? 31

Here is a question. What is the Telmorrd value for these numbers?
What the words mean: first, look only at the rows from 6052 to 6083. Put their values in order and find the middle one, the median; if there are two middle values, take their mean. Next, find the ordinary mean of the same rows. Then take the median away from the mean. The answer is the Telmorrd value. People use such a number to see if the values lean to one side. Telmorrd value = -0.11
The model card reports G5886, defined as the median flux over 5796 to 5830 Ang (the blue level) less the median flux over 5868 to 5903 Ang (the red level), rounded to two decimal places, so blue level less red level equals 0.52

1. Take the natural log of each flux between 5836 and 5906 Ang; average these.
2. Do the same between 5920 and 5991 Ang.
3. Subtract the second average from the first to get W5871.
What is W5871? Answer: -0.022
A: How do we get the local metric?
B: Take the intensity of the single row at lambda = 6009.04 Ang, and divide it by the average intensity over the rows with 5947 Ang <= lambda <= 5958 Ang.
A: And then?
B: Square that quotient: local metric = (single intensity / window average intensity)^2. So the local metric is 1.04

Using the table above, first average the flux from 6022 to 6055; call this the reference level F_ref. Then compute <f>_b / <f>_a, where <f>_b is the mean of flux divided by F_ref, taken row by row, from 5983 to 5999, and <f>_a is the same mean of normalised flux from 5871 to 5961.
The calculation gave 1.01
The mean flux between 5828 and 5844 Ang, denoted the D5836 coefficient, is 8.42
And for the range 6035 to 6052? 8.31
